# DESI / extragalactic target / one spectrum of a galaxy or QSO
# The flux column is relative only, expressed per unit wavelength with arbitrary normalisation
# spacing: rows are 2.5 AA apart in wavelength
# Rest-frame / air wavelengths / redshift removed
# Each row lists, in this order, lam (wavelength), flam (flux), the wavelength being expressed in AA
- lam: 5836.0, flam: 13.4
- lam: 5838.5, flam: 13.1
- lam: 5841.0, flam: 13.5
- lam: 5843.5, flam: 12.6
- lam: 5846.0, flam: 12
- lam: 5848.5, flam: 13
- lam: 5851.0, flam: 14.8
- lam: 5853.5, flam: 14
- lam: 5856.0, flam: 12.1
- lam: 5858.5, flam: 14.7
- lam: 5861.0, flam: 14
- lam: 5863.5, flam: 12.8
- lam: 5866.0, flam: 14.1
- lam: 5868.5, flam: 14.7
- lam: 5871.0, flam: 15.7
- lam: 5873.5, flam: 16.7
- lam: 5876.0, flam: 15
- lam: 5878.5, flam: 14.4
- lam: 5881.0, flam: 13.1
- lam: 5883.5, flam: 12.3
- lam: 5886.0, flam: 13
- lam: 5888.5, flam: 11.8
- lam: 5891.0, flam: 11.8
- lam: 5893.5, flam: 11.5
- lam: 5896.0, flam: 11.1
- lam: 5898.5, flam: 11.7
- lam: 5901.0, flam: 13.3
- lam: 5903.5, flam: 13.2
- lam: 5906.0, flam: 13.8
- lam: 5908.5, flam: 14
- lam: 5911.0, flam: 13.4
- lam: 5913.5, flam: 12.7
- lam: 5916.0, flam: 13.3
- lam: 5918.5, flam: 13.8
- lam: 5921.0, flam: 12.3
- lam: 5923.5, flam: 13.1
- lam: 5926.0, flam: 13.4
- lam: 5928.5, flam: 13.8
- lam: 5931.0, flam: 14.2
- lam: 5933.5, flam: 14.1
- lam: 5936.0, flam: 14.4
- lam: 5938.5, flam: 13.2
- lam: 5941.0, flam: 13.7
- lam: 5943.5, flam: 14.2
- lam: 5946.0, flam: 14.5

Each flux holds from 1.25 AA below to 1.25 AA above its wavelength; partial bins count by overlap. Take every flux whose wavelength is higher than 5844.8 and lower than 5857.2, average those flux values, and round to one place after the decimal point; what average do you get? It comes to 13.2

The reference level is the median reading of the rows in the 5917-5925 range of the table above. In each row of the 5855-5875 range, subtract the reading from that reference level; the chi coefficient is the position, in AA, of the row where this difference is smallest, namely 5873.5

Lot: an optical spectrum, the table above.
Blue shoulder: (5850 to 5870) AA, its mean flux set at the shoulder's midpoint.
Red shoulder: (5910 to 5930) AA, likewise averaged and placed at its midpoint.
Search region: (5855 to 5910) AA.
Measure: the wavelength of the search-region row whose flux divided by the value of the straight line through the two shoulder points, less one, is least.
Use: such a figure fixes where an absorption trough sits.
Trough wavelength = 5896.0 AA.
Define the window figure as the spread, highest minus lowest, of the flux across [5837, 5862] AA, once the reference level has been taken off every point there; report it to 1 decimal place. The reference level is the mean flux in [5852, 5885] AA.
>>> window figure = 2.8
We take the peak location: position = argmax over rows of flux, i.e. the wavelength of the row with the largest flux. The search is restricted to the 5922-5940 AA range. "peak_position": 5936.0 AA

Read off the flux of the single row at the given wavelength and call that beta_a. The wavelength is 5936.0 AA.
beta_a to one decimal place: 14.4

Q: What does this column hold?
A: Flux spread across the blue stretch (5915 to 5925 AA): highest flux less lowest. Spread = 1.5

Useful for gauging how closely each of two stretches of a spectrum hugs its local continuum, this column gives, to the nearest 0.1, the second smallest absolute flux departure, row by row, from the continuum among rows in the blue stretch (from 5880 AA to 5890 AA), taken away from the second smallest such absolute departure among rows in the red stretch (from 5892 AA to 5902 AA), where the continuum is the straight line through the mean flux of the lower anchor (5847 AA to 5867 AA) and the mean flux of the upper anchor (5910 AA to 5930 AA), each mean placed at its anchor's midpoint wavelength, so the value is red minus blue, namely 1.2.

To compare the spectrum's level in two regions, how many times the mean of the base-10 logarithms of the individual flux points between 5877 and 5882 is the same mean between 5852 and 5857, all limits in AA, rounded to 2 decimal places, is 1.02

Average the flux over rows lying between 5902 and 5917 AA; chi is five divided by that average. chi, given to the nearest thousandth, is 0.373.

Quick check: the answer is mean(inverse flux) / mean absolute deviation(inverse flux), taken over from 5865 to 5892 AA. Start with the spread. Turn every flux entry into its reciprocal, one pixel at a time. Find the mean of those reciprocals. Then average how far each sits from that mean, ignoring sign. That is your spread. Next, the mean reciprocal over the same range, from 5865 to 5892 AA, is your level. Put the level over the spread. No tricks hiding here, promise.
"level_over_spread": 10.2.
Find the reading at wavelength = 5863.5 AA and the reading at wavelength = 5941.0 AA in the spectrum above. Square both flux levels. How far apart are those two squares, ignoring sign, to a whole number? 24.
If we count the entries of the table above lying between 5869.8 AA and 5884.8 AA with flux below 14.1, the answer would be 2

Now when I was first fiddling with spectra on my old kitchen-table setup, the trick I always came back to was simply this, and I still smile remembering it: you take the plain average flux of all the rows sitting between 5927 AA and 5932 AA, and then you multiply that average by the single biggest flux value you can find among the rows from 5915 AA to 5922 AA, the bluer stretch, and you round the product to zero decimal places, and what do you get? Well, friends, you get 193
